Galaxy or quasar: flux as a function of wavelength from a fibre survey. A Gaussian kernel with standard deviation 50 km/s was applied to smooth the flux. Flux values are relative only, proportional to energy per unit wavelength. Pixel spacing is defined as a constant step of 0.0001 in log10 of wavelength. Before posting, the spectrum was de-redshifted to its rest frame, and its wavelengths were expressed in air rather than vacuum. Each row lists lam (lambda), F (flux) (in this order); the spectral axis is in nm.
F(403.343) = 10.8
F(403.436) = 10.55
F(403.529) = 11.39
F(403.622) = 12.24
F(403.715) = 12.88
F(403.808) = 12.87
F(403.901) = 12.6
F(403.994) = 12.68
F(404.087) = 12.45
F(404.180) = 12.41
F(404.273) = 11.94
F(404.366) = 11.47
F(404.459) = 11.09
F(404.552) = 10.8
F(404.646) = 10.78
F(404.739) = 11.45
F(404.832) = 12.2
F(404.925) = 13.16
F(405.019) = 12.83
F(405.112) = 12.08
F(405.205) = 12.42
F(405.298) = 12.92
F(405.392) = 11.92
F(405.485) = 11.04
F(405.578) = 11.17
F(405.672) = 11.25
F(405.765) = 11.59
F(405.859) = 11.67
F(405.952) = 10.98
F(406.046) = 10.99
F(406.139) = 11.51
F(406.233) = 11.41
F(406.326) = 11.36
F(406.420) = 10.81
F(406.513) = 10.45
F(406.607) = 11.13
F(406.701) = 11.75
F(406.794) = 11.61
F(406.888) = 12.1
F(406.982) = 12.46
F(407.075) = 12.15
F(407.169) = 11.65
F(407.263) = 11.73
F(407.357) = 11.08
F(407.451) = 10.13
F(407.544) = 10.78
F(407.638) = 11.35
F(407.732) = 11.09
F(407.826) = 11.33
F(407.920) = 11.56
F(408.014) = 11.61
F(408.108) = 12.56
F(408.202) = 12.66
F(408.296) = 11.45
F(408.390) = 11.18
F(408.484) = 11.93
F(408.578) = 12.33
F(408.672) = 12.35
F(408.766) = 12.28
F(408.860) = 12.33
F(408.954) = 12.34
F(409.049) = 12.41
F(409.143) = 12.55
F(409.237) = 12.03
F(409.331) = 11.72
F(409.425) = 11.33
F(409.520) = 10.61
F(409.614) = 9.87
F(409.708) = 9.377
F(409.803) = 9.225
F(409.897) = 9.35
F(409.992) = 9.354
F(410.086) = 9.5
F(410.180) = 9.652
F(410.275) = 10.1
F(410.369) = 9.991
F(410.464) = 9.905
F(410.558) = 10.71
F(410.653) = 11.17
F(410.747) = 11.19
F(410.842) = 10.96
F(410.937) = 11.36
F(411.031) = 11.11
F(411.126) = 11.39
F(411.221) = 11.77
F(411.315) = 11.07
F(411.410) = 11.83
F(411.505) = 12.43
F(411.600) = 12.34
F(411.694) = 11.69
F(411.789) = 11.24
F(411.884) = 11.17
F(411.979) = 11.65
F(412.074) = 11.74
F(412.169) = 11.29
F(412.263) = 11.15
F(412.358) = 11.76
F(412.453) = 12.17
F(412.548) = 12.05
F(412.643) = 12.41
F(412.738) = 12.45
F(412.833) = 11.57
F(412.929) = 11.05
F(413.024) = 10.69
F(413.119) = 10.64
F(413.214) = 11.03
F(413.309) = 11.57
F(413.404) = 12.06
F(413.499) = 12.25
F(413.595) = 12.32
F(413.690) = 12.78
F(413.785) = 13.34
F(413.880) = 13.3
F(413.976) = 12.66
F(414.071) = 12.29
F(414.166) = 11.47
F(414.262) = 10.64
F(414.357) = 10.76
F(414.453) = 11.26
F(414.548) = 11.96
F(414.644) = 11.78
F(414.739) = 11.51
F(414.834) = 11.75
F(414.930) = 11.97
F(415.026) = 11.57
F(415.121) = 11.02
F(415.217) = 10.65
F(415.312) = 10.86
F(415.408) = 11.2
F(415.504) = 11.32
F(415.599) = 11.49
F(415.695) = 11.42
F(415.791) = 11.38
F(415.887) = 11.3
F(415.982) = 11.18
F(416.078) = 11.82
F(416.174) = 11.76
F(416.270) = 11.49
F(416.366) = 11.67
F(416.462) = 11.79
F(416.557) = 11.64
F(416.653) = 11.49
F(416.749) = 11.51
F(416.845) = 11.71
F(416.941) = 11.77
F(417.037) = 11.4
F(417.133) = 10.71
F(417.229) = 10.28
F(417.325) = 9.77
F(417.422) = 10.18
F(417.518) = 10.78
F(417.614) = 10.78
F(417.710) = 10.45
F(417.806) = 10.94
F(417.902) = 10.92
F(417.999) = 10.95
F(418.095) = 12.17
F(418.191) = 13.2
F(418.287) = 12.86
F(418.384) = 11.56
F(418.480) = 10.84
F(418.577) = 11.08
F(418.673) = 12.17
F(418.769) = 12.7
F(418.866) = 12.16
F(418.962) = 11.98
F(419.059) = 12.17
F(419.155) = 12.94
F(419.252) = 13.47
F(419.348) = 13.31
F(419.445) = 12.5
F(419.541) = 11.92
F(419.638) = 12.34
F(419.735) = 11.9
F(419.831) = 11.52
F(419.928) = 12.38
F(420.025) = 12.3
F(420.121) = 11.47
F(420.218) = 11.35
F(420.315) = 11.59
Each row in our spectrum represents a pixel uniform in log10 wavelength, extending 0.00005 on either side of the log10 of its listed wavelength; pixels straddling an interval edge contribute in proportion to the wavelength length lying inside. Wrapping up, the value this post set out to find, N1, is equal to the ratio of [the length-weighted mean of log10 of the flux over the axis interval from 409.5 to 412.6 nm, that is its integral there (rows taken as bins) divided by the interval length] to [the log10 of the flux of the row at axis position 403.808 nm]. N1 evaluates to 0.93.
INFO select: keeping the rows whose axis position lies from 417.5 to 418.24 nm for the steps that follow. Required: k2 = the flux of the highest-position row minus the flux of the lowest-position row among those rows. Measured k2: 2.4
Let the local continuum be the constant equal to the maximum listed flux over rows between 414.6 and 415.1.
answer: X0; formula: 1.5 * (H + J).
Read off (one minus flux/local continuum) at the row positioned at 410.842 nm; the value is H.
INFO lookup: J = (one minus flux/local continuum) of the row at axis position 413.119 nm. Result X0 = 0.29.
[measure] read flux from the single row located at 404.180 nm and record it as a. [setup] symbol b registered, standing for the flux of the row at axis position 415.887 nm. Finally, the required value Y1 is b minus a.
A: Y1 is -1.1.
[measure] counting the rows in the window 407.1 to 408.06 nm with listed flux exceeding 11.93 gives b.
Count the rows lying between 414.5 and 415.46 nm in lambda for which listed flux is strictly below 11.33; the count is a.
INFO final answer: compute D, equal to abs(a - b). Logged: 4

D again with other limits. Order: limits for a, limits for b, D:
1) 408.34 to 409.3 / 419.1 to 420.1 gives 6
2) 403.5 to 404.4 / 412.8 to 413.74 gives 4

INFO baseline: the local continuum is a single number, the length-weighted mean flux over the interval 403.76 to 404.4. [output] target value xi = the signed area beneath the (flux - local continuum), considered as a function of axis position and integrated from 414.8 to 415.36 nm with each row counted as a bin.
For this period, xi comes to -0.60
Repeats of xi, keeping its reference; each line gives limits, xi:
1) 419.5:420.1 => -0.20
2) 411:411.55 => -0.42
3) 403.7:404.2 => 0.14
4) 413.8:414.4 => -0.26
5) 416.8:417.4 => -0.88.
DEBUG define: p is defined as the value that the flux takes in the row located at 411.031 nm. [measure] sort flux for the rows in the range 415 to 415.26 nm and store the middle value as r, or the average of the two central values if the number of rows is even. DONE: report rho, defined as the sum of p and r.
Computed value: 22.1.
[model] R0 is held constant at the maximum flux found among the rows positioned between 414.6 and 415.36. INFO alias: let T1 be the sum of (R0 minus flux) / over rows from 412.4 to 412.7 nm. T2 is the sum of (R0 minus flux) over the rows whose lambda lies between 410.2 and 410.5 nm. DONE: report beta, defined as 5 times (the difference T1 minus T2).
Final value -33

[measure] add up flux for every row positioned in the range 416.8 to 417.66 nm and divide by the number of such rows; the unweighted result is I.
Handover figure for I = 10.8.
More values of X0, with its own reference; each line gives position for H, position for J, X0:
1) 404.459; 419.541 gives 0.12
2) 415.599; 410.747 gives 0.16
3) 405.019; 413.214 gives 0.01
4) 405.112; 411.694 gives 0.02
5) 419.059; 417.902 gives 0.11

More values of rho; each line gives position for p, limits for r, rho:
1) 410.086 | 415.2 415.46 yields 20.4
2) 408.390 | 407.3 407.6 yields 22.0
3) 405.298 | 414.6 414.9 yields 24.7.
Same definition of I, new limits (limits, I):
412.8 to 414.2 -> 11.9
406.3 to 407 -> 11.5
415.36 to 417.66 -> 11.2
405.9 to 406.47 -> 11.2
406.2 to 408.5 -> 11.5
